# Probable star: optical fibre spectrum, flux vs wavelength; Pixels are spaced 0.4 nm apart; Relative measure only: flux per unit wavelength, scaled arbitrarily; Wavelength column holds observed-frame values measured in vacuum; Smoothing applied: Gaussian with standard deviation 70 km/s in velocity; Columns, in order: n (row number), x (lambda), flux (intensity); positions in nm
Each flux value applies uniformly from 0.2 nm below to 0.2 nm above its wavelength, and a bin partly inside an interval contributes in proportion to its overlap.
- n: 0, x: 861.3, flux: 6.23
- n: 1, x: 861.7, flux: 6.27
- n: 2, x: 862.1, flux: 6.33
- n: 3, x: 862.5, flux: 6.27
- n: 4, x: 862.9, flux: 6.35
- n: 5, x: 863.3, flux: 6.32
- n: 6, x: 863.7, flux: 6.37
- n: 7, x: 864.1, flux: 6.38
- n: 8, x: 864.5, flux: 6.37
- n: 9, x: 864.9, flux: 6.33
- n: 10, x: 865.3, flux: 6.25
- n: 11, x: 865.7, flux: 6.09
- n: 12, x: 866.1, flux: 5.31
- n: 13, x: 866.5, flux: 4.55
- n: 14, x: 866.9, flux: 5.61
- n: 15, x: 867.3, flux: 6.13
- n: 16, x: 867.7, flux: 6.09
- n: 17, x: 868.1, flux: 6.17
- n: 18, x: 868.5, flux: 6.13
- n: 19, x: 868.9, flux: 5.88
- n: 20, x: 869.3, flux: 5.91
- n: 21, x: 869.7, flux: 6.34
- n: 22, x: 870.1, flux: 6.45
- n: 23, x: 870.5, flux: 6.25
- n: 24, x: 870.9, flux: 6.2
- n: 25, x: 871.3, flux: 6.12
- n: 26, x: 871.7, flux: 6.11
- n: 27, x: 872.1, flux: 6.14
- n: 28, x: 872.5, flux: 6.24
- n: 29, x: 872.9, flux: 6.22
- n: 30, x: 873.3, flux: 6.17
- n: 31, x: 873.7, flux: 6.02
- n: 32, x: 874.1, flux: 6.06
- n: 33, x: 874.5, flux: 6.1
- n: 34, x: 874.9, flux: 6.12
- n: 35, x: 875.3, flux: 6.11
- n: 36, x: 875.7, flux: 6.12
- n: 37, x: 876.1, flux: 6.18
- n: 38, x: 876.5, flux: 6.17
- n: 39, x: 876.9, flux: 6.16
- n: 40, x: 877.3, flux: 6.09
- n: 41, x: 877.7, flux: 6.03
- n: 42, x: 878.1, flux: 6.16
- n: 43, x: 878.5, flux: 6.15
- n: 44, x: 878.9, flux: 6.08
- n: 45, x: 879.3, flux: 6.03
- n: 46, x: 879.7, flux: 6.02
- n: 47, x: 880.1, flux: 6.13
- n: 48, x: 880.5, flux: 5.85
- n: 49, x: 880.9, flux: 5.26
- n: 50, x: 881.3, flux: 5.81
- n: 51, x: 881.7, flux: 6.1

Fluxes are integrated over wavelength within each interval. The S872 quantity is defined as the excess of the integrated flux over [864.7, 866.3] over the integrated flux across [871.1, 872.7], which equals -0.25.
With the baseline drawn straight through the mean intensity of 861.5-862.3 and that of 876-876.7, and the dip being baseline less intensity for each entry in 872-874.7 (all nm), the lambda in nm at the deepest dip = 873.7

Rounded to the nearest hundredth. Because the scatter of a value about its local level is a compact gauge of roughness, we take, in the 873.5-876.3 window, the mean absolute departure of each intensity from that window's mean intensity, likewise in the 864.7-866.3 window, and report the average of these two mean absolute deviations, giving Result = 0.19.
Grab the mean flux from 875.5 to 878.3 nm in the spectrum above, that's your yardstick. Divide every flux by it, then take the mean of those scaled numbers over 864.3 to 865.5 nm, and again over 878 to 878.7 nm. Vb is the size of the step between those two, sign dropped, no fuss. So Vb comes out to 0.026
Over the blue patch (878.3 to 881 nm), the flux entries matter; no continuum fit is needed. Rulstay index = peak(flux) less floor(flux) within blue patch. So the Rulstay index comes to 0.89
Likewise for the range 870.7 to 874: 0.22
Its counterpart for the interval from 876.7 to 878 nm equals 0.13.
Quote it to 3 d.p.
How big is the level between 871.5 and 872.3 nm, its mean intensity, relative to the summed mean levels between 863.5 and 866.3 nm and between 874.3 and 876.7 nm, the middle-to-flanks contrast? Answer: 0.498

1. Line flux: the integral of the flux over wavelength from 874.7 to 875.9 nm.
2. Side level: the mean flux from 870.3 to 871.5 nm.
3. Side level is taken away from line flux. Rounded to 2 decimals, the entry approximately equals 1.15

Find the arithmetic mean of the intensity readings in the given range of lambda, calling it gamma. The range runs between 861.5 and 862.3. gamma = 6.30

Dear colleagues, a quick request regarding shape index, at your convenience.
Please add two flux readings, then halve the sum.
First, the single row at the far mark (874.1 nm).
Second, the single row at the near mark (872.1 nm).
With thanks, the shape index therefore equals 6.10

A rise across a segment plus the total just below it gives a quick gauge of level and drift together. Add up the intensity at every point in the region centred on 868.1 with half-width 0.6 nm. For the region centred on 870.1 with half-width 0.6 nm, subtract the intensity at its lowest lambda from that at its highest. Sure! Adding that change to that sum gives 18.3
